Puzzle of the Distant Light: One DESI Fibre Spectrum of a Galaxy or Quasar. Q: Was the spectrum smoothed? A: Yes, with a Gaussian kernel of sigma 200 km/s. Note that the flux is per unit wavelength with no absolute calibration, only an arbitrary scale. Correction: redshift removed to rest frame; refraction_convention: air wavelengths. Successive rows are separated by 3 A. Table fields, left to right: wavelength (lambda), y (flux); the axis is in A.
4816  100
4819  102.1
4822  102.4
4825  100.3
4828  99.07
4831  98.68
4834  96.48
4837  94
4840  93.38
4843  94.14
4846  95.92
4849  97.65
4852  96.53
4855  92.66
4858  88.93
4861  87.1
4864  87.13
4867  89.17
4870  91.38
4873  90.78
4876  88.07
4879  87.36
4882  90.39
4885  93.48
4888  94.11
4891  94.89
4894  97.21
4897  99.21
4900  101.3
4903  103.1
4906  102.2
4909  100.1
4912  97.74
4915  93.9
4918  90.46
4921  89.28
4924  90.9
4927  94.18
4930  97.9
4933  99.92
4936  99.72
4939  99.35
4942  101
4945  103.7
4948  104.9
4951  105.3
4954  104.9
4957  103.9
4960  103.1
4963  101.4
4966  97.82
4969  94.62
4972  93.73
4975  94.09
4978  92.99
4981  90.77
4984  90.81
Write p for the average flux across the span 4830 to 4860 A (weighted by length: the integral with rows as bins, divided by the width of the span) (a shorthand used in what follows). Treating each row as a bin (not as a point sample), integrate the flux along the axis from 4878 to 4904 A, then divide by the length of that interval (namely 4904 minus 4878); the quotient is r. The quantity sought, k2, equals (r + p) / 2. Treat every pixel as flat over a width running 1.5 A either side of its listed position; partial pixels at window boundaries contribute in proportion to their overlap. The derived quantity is 95.2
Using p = 94.6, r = 96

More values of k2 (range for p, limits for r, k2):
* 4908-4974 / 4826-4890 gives 95.6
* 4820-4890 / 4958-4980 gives 95.2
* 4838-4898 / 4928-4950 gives 96.7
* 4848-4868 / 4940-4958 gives 97.5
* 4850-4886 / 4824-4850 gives 93.4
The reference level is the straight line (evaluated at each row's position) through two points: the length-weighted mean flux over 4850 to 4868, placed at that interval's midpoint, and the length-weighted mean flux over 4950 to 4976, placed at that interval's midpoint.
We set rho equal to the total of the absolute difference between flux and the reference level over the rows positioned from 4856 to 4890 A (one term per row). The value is 24.7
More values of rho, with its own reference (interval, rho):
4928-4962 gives 42.9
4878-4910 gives 47.4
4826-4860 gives 70.9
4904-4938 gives 42.8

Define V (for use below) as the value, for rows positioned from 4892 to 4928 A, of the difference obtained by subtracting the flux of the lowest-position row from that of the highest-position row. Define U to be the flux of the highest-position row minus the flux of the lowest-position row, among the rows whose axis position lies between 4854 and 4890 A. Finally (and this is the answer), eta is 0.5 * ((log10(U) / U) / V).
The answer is -0.018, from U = 1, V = -3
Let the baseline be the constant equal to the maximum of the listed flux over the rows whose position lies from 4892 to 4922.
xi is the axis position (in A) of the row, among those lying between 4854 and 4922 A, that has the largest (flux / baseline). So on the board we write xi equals 4903 A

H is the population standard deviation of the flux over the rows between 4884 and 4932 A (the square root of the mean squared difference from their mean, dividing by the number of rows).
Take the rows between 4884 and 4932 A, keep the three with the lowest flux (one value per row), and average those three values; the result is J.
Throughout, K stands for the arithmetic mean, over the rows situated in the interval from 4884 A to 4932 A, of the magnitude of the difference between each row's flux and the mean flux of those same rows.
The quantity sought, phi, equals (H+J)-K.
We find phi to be 91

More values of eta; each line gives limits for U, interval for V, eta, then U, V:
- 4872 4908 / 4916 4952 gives 0.003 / 11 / 15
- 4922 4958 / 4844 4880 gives -0.005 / 13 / -9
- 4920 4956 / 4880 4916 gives 0.011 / 16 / 4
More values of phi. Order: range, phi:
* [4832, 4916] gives 88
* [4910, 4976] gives 91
